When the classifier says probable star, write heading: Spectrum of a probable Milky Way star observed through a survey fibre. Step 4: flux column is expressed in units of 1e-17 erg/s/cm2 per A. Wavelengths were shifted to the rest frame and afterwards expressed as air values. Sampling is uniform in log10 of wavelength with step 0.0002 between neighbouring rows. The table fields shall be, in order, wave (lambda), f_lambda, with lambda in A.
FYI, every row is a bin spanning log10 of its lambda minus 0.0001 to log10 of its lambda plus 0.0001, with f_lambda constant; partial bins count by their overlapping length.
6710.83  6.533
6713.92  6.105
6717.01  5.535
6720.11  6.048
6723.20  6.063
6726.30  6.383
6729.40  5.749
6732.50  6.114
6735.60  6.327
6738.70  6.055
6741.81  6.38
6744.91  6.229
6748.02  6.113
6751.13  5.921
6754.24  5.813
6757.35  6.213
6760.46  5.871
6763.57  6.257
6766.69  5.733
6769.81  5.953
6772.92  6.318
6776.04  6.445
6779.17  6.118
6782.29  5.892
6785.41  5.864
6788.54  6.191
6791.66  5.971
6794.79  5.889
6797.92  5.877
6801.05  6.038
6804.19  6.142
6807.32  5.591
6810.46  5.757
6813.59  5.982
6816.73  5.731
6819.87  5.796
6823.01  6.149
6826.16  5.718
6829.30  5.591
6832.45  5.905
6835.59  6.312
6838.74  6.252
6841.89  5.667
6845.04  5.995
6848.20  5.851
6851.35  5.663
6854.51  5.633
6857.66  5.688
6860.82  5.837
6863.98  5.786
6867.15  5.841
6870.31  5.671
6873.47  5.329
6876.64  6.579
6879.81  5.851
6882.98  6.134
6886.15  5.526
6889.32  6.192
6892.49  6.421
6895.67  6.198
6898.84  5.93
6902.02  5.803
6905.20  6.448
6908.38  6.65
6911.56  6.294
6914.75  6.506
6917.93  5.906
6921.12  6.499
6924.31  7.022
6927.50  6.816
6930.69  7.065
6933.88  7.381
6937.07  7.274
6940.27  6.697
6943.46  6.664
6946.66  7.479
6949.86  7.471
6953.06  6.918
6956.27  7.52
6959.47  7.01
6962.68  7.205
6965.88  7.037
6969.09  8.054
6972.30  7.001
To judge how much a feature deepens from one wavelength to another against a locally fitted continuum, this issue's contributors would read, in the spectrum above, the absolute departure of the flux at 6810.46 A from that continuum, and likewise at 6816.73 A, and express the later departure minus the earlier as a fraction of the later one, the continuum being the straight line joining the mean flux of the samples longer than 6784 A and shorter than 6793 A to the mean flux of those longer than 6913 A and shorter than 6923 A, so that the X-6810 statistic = 0.1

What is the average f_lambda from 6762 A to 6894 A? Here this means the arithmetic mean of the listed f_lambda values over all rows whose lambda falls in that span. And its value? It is 5.93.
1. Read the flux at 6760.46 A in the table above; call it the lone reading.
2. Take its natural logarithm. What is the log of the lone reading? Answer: 1.77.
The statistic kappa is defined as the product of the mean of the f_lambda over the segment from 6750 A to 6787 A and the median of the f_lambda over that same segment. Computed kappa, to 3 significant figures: 35.8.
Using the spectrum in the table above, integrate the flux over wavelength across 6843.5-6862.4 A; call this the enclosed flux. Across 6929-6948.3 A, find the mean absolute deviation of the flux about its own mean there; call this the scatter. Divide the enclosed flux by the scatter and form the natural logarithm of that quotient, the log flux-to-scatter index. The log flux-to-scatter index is 5.95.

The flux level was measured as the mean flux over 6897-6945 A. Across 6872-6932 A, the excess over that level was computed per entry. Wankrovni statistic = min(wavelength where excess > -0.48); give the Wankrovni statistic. 6876.64 A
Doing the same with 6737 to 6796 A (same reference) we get 6741.81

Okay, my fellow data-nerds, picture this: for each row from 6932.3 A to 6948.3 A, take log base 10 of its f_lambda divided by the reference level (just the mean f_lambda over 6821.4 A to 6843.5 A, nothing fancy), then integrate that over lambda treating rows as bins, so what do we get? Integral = 1.2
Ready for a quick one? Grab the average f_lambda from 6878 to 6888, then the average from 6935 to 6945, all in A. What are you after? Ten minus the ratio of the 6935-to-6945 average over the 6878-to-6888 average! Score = 8.82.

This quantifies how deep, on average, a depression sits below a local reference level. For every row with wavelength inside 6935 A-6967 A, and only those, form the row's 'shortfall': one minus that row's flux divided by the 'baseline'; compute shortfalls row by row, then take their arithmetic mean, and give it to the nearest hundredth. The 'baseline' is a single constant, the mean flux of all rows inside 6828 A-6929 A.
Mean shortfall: -0.18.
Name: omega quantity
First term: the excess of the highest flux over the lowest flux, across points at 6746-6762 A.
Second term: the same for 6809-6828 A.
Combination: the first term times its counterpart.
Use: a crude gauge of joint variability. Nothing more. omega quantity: 0.17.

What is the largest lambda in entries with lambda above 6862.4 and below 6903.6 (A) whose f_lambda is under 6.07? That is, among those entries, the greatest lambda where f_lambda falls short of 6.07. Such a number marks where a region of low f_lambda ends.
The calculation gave 6902.02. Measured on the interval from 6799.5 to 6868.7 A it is 6867.15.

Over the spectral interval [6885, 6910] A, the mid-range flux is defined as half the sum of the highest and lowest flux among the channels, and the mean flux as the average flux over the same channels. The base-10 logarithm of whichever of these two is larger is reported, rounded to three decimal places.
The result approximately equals 0.789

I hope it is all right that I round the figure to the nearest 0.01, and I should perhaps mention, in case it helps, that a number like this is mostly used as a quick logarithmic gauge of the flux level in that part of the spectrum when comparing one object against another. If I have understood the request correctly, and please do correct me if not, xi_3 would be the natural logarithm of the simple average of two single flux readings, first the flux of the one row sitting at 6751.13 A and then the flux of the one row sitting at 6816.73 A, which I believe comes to 1.76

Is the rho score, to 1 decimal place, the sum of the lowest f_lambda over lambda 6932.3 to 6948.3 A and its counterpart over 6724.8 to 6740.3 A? 12.4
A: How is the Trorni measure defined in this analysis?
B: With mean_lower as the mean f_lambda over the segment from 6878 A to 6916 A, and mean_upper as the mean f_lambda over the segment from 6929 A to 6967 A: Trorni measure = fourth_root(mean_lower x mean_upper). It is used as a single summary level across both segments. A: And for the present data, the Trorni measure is 2.58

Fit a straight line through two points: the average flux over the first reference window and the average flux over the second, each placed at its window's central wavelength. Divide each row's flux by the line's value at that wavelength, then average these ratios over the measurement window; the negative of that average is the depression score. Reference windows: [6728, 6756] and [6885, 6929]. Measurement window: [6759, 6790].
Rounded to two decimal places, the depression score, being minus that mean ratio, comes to -0.99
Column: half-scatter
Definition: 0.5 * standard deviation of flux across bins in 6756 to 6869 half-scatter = 0.11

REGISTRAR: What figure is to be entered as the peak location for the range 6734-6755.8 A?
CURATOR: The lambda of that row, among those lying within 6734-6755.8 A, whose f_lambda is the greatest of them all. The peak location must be 6741.81 A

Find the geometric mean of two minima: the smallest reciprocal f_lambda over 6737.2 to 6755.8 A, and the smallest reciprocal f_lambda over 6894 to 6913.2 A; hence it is 0.154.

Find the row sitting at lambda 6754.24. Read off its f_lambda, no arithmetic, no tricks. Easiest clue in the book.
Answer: 5.813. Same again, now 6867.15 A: 5.841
